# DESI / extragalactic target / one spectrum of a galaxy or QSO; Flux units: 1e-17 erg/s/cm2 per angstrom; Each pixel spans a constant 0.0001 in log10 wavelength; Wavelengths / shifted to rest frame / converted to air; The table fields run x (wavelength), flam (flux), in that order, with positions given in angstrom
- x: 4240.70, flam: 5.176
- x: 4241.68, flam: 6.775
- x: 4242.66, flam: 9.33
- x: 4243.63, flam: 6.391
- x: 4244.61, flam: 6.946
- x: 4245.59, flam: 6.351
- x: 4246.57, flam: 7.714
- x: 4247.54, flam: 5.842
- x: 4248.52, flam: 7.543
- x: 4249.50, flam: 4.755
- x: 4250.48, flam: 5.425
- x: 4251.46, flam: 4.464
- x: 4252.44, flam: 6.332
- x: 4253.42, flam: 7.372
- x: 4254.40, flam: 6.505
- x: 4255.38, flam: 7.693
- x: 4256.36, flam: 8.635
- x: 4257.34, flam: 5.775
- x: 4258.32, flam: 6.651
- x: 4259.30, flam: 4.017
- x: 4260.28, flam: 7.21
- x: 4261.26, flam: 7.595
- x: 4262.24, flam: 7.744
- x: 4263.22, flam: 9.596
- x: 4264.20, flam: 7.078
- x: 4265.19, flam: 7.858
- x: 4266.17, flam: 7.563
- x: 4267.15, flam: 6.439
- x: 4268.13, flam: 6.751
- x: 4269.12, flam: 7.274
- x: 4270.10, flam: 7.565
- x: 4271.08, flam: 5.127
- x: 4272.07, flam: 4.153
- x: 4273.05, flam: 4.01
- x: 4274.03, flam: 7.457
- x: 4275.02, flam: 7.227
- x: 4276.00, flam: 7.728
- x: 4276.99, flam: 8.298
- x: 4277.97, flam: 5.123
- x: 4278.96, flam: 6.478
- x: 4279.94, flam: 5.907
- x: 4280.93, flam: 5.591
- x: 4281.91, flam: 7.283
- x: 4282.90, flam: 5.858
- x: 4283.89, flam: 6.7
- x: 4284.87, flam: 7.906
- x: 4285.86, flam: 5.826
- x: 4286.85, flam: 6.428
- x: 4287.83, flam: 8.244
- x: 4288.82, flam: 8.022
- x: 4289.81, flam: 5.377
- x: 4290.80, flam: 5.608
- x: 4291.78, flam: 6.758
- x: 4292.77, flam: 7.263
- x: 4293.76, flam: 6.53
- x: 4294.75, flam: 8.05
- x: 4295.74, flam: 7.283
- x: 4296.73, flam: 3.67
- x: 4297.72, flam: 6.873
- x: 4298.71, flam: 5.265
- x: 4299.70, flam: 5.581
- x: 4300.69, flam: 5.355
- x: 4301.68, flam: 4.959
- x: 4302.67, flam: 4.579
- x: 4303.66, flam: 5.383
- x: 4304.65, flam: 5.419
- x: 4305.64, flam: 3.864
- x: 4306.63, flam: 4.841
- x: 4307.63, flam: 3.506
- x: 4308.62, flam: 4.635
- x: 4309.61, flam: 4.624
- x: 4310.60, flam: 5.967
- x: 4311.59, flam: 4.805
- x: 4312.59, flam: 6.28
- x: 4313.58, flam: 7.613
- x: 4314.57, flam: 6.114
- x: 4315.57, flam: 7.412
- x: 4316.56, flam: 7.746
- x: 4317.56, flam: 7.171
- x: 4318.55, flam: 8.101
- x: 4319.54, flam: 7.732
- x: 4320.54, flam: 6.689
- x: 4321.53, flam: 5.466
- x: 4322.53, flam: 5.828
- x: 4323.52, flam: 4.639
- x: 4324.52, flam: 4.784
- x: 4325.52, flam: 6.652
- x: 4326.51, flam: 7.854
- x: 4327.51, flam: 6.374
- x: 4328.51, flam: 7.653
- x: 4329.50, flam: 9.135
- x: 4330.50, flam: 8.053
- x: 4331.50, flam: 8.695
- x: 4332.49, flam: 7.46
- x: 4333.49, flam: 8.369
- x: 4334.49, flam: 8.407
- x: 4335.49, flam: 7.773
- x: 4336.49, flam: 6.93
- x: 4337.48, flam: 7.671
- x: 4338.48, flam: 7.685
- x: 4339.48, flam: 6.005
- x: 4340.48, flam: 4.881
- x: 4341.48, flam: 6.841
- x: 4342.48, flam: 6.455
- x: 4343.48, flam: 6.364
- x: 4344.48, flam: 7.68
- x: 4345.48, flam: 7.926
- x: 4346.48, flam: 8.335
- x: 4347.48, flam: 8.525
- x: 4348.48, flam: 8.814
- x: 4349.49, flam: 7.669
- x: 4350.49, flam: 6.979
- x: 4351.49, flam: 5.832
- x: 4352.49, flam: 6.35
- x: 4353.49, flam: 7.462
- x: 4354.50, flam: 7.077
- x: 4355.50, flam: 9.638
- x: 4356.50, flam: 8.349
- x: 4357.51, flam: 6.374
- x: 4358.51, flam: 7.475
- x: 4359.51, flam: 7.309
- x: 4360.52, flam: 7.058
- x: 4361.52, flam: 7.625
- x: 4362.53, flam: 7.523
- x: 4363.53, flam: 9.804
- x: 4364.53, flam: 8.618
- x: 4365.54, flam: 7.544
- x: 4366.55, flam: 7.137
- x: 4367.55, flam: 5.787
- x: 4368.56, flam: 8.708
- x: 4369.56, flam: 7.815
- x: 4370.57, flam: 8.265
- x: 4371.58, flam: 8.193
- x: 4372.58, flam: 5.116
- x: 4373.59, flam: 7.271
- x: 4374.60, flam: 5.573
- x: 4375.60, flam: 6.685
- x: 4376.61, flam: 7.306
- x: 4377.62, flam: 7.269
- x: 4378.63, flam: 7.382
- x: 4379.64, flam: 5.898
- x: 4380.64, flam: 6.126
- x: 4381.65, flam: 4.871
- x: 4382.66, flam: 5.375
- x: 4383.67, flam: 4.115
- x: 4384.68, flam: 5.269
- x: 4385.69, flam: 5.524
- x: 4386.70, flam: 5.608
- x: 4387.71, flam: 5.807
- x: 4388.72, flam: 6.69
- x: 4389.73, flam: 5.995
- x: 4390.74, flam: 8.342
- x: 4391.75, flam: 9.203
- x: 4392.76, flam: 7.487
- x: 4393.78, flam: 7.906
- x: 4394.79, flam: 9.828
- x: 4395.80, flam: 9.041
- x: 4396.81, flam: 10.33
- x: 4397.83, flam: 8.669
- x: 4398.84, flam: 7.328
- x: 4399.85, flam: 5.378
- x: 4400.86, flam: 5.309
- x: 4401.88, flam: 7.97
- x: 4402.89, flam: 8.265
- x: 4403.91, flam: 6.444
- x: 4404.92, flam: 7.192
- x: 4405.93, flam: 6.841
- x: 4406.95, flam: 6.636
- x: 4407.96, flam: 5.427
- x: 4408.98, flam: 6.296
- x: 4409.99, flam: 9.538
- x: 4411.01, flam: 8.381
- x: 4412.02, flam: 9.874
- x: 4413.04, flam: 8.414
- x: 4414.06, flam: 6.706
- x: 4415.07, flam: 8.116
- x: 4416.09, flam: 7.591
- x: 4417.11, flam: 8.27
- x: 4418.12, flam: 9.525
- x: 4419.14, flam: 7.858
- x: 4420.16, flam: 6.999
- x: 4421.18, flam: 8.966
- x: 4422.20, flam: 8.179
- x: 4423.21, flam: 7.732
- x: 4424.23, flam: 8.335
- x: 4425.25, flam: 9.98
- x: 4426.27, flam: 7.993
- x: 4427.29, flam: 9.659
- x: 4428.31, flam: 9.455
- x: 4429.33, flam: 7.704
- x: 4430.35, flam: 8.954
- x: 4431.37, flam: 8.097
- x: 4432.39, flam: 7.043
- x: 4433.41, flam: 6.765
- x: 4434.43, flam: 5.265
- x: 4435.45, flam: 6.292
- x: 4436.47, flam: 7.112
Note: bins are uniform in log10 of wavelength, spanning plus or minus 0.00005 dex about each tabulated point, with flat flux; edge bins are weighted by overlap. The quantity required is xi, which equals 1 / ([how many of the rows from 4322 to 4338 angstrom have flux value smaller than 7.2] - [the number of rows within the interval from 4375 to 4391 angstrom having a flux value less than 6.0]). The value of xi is -0.3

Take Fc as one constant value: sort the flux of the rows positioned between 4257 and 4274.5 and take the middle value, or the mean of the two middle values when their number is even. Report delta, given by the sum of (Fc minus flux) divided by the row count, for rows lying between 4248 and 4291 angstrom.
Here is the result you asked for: 0.5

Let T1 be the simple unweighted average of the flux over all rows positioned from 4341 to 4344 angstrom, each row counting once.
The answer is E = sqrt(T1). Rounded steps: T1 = 6.6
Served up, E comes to 2.56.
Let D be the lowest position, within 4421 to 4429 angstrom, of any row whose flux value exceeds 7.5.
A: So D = 4421.18 angstrom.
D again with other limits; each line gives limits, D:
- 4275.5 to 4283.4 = 4276.00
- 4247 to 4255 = 4248.52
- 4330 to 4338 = 4330.50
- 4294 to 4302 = 4294.75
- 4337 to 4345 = 4337.48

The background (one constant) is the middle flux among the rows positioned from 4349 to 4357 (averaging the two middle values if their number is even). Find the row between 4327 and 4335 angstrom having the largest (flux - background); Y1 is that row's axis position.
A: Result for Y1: 4329.50 angstrom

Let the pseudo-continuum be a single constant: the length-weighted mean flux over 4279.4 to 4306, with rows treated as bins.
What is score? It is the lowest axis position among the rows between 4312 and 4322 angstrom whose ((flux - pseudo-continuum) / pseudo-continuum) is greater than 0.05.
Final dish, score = 4313.58 angstrom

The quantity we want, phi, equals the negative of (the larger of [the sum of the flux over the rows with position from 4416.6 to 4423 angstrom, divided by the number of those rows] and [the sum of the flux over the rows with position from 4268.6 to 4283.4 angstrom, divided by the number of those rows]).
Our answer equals -8.3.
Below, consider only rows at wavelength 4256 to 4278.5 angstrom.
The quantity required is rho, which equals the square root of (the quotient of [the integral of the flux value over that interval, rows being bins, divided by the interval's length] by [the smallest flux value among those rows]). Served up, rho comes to 1.30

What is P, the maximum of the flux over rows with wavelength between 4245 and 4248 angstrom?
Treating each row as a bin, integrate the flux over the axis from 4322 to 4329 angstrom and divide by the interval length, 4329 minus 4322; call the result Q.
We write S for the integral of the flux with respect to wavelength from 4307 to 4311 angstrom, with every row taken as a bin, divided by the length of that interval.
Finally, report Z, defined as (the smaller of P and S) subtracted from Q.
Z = 1.6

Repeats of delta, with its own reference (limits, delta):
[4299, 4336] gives 0.8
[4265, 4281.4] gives 0.6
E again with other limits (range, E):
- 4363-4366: 2.94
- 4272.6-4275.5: 2.50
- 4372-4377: 2.53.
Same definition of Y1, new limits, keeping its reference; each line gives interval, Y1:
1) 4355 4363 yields 4355.50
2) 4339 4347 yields 4346.48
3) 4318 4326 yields 4318.55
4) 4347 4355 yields 4348.48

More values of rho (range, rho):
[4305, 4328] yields 1.31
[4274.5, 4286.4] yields 1.14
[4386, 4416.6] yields 1.19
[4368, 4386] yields 1.26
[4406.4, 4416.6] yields 1.19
